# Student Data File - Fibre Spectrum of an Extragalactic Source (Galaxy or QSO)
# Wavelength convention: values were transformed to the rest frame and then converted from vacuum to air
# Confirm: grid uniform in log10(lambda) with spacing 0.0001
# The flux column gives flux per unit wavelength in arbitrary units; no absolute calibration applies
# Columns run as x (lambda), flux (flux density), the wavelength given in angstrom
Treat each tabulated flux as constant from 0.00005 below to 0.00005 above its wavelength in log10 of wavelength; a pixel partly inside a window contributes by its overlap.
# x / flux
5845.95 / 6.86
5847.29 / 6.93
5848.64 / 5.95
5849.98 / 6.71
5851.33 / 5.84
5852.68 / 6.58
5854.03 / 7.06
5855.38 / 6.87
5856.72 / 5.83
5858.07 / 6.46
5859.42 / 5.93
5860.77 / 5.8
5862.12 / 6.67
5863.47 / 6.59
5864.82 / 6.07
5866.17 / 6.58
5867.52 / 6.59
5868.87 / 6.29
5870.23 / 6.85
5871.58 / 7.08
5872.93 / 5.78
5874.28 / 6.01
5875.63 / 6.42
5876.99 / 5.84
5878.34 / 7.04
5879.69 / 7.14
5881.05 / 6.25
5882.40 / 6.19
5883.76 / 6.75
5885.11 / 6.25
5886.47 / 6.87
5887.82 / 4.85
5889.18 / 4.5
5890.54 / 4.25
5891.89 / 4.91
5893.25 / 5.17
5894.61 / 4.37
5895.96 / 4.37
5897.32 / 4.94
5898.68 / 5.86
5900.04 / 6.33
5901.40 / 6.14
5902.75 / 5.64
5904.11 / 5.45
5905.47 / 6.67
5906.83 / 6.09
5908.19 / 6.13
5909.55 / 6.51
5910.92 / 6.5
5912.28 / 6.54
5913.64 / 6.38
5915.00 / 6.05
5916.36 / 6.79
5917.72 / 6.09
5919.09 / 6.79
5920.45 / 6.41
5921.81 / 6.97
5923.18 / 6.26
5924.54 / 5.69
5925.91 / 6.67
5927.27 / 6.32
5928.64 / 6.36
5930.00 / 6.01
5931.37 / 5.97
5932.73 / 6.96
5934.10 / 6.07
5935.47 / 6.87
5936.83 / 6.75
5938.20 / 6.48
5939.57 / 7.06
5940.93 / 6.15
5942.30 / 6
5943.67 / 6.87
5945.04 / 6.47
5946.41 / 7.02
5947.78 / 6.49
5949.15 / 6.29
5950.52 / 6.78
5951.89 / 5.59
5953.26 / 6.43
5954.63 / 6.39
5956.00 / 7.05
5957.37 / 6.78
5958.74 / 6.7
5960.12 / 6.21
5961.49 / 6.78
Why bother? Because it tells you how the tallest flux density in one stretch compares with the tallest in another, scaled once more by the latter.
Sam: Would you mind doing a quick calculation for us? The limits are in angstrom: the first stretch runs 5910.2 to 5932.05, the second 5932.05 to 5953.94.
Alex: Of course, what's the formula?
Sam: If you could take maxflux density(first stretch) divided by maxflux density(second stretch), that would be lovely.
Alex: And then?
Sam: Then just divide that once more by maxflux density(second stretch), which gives 0.140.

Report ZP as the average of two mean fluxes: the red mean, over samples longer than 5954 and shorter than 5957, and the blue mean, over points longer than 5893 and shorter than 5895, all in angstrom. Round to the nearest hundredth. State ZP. 5.74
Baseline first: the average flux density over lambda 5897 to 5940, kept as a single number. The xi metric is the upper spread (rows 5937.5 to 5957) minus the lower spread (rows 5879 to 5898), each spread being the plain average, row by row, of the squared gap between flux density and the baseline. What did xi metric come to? -1.5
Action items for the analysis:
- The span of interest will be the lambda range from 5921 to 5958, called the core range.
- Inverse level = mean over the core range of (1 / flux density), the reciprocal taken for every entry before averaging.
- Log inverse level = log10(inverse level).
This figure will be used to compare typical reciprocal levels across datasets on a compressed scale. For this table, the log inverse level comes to -0.809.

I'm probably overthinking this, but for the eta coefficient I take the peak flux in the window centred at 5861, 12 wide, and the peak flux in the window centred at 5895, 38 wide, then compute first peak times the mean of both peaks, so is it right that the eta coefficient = 48.1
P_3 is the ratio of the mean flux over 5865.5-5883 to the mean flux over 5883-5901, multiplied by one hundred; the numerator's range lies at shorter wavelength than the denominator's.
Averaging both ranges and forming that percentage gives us 121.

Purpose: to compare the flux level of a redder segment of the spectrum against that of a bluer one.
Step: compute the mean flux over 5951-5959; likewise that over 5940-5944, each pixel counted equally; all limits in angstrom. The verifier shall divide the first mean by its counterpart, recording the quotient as 1.02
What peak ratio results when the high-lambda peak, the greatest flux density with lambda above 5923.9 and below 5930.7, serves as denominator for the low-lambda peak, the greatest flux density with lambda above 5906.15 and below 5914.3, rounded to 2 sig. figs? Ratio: 0.98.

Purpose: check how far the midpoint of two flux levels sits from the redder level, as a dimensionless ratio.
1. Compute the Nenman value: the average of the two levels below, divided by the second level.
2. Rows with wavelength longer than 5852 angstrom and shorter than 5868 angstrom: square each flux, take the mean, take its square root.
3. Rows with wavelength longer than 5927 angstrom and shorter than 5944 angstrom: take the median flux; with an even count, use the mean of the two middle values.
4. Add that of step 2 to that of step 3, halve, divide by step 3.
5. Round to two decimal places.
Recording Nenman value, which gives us 1.01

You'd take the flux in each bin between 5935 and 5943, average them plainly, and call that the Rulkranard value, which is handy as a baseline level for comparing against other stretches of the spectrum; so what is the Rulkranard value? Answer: 6.55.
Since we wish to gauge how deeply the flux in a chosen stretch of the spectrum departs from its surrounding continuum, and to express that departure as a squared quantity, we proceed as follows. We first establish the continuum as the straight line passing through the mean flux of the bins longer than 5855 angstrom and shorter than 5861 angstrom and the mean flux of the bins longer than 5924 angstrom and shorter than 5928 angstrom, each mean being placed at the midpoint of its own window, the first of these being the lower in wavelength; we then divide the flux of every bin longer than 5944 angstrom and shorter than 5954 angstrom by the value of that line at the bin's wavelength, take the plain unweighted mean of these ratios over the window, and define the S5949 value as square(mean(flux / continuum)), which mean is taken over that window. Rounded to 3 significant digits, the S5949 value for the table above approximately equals 1.06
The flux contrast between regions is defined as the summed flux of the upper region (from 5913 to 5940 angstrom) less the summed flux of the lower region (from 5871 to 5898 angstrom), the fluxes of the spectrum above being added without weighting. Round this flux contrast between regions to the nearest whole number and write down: 14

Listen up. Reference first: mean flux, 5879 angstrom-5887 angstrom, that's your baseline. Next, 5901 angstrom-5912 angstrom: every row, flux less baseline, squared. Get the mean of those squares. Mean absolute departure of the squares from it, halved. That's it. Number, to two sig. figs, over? 0.18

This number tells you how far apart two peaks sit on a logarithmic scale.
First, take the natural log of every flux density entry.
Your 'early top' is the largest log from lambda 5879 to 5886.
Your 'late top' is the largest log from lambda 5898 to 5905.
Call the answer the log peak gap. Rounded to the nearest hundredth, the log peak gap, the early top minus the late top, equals 0.12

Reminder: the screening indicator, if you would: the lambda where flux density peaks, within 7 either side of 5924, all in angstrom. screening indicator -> 5921.81 angstrom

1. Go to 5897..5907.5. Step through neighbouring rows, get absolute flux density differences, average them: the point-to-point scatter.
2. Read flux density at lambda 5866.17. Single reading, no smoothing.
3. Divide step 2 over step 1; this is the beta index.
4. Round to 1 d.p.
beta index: 11.3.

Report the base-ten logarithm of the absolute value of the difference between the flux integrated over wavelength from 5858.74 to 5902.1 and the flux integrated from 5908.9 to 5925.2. 2.19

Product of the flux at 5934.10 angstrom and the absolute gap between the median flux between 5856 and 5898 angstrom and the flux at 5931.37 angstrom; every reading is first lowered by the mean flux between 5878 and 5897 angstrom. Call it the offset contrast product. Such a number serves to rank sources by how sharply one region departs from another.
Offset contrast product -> 0.10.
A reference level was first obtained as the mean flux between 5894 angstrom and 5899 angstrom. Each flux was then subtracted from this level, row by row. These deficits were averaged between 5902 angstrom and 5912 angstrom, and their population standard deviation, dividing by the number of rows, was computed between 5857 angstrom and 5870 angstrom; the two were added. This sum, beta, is -1.0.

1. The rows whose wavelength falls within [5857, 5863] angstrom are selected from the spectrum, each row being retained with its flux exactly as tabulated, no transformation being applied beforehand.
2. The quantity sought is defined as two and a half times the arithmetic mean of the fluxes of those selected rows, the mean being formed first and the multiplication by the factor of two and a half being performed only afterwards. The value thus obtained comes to 15.5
